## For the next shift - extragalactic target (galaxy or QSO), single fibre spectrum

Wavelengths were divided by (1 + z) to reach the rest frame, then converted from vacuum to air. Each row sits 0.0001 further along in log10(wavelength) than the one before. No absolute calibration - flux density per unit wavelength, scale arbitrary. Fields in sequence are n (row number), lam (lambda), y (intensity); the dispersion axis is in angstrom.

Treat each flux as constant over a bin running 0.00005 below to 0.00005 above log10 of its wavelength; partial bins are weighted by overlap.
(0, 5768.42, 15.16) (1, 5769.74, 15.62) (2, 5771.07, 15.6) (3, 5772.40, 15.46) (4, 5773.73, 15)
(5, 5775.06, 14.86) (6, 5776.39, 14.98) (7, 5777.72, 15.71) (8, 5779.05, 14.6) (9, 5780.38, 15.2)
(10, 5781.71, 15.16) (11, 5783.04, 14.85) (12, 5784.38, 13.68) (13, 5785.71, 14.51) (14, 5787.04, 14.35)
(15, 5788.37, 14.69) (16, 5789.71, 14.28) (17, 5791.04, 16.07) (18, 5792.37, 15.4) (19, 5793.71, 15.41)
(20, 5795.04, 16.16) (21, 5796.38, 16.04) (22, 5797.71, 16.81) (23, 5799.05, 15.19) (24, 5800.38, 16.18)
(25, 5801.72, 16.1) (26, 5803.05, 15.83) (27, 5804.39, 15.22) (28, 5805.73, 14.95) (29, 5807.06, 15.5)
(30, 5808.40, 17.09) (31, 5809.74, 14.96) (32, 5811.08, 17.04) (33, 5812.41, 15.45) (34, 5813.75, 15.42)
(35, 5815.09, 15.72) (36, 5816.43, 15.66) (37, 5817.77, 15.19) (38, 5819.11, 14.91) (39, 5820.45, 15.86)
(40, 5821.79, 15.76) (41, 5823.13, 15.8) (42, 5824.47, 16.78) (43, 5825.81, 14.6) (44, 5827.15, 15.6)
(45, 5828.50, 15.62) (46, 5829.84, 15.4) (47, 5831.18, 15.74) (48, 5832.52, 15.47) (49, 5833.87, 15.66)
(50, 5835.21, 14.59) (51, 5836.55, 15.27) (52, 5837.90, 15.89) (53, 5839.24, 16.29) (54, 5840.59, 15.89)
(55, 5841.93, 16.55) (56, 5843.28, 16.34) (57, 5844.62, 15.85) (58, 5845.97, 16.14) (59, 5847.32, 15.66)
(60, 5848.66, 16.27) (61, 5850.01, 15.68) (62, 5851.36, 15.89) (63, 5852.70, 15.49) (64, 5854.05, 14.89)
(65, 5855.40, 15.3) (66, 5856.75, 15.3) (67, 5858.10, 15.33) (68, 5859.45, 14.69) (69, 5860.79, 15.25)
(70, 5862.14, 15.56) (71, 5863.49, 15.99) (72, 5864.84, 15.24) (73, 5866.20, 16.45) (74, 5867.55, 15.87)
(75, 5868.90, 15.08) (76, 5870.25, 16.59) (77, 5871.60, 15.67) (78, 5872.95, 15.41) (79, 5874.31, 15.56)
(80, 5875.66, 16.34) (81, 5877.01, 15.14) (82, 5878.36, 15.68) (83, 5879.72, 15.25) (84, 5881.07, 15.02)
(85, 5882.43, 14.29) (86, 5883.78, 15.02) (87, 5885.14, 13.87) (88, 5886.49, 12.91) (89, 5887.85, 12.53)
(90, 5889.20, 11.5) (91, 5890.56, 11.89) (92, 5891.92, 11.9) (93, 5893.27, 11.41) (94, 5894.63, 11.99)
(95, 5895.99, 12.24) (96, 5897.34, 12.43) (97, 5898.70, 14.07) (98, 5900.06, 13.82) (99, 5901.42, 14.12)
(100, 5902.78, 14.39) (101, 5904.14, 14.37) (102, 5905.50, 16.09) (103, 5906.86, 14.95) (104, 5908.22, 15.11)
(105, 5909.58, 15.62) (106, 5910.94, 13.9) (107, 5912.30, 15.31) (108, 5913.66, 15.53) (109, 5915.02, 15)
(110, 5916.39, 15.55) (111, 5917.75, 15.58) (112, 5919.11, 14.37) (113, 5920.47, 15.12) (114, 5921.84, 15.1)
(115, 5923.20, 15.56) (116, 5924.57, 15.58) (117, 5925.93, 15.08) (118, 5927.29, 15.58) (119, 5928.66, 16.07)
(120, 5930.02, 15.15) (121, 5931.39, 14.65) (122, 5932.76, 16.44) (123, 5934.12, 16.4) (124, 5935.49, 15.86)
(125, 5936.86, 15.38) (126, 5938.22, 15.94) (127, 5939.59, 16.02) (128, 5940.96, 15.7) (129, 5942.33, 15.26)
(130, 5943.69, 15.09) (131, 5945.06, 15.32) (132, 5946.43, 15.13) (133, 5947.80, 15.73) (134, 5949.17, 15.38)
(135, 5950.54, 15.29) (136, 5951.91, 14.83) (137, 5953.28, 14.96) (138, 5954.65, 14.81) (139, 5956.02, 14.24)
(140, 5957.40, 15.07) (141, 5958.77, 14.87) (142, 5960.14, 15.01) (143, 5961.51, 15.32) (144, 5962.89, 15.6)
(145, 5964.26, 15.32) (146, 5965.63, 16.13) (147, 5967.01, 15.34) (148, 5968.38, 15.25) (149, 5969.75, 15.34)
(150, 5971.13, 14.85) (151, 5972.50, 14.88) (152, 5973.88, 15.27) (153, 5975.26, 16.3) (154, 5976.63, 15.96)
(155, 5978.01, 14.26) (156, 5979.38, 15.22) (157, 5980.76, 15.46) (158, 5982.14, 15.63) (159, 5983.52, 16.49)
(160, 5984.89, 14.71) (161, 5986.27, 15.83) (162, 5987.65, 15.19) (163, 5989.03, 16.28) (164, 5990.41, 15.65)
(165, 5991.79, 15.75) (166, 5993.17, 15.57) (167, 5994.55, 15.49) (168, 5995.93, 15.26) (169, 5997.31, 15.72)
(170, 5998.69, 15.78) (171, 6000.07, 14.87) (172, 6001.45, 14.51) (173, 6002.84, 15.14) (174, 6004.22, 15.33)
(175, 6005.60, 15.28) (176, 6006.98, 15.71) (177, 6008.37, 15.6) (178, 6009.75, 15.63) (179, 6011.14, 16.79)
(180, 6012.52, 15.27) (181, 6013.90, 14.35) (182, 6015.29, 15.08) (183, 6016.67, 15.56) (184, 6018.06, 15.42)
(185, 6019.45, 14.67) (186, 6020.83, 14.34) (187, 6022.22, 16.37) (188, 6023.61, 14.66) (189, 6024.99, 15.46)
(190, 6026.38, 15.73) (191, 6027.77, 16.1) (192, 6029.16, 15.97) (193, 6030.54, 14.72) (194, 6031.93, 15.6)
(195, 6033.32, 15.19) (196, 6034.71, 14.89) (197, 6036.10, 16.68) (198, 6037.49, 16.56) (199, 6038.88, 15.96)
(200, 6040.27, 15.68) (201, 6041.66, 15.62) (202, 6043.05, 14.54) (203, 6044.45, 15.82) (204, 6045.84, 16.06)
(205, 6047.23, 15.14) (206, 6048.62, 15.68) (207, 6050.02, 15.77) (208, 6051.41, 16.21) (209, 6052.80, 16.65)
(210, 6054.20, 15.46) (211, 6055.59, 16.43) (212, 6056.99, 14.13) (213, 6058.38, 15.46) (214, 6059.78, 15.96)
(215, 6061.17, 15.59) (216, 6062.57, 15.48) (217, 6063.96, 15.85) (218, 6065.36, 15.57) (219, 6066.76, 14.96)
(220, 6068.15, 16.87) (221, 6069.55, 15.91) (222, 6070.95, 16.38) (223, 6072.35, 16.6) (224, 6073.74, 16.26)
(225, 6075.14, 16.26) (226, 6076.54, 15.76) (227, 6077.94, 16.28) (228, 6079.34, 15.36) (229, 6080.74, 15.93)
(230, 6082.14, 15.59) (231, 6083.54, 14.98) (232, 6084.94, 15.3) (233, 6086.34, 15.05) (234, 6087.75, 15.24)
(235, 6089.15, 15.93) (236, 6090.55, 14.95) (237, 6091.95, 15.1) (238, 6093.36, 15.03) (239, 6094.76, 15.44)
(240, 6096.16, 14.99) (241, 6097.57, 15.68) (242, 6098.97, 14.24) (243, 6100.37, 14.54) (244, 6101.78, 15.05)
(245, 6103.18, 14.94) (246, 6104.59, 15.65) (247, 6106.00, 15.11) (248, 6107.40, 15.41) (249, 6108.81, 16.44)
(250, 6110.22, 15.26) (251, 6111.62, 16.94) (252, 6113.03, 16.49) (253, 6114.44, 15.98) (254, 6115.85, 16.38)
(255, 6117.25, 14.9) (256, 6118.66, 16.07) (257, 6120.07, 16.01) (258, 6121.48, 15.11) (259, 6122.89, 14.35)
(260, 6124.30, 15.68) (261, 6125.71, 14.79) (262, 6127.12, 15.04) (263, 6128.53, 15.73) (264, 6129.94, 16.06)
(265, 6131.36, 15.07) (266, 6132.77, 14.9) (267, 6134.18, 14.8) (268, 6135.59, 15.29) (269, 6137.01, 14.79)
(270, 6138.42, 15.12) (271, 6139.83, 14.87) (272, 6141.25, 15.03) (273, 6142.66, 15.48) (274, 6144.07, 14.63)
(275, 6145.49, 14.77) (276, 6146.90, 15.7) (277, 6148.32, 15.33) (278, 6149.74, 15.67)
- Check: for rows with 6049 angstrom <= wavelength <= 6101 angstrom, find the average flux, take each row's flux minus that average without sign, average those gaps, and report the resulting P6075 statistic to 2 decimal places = 0.52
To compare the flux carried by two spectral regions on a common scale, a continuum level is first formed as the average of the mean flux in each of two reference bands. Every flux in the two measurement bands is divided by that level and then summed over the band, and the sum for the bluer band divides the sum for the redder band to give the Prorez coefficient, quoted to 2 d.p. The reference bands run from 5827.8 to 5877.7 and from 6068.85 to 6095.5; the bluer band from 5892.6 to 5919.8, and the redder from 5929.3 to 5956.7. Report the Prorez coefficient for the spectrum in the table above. 1.08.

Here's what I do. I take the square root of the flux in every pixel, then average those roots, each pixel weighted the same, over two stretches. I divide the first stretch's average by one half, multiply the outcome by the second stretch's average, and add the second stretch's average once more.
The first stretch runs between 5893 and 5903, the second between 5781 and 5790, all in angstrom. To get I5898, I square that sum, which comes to 980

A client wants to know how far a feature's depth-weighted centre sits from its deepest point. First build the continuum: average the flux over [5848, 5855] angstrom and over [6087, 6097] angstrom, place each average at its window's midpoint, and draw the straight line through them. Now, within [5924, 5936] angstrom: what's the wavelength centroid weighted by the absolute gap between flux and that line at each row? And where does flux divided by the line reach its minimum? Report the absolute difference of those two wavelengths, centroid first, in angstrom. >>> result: 0.0 angstrom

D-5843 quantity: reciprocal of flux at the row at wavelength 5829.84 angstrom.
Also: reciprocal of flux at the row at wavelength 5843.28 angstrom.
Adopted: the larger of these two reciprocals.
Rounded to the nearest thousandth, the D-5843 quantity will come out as 0.065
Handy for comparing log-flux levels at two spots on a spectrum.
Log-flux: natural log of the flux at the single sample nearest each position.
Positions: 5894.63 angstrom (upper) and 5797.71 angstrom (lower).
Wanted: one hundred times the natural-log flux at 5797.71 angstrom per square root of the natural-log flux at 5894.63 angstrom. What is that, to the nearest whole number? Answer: 179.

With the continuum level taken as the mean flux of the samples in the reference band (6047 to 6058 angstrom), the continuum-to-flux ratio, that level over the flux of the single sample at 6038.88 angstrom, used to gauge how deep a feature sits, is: 0.98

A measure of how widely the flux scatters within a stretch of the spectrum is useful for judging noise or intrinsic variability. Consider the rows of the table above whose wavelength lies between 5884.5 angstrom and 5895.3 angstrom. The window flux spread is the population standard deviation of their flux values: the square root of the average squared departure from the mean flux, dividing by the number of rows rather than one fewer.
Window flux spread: 0.77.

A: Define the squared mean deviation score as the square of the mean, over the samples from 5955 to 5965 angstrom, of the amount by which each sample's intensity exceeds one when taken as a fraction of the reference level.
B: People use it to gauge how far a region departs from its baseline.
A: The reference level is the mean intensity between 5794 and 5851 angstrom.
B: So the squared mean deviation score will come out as 0.0020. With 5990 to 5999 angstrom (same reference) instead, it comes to 0.0001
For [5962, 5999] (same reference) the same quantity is 0.0003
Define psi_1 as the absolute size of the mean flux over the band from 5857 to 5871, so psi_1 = 15.6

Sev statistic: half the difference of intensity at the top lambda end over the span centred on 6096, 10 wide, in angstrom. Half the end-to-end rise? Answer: -0.28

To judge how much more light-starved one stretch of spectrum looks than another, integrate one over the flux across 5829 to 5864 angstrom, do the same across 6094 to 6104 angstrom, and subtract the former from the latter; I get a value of -1.6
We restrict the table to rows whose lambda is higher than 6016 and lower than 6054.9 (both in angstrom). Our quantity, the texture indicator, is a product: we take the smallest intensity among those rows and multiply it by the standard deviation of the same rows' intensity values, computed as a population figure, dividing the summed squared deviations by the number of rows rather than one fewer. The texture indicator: 9.1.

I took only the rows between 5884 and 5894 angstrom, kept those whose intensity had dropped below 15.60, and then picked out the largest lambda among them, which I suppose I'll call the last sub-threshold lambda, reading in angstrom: 5893.27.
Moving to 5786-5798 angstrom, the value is 5793.71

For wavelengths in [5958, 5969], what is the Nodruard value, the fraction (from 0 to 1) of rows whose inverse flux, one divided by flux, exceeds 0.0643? 0.75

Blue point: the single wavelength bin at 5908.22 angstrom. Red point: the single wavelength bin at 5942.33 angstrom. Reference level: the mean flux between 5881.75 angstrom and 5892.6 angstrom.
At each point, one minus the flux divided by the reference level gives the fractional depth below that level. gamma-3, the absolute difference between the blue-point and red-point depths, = 0.01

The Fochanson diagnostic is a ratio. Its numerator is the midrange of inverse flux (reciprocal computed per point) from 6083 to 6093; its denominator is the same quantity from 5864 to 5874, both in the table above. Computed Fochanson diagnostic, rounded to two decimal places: 1.02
